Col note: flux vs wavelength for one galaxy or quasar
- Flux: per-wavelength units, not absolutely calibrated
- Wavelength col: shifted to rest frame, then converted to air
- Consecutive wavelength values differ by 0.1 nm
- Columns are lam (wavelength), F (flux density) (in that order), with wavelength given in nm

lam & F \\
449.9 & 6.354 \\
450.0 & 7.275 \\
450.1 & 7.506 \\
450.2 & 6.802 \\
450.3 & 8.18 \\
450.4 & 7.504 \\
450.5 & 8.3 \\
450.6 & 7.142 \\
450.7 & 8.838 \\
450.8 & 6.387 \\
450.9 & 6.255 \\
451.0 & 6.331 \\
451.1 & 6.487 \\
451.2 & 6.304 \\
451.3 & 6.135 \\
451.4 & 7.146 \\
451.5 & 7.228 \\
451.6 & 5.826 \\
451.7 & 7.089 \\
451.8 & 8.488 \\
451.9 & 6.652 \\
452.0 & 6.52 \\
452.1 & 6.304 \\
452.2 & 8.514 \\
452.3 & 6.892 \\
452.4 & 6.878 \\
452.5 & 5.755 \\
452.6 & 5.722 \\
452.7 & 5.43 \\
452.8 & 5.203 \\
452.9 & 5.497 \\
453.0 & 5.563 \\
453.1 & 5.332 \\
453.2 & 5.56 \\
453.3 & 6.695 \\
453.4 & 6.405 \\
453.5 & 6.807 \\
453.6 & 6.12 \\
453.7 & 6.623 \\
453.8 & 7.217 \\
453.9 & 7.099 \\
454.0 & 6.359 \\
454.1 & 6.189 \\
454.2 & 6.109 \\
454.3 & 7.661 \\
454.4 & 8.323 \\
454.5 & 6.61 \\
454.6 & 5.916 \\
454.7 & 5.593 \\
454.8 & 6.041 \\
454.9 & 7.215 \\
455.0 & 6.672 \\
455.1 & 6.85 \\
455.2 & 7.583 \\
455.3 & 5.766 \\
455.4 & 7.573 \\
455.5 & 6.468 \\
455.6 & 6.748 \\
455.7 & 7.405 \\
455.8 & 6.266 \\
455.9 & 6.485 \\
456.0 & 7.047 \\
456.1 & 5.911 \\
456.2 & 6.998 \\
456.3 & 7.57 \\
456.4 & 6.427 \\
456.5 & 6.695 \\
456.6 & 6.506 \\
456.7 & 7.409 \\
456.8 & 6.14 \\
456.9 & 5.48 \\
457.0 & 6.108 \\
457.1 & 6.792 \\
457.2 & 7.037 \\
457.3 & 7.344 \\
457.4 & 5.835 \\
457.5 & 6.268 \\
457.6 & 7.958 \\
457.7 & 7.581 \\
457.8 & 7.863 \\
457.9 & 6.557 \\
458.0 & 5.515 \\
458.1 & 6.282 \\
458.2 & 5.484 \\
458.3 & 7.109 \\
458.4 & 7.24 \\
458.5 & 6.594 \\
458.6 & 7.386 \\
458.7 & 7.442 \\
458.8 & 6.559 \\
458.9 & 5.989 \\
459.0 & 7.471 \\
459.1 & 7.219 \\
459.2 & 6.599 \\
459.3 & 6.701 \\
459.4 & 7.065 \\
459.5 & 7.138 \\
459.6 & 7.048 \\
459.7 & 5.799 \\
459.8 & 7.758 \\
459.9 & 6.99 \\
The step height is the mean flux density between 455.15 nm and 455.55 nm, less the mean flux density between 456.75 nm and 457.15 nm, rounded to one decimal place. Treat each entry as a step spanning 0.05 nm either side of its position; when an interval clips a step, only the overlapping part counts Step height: 0.7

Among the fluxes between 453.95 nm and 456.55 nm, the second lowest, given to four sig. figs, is 5.766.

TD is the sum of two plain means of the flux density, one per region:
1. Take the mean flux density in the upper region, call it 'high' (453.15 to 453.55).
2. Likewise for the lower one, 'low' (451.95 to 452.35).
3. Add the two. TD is 13.4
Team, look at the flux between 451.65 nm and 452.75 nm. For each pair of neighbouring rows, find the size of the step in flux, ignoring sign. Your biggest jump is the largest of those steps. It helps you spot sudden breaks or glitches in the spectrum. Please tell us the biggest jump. 2.21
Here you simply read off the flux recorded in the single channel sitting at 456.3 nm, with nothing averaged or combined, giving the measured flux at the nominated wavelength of 7.57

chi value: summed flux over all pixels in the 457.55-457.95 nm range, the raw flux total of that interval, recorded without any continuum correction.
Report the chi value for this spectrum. 30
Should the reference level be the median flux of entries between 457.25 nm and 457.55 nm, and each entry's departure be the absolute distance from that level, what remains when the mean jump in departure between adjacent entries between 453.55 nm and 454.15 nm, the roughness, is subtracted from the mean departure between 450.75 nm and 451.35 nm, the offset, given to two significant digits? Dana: -0.24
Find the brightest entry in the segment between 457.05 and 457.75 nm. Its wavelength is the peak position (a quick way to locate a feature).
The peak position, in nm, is 457.6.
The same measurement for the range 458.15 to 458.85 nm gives 458.7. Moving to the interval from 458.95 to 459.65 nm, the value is 459.0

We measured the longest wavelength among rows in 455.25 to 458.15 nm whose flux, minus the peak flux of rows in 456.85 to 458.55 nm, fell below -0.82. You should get 458.1 nm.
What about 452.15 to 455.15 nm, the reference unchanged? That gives 455.1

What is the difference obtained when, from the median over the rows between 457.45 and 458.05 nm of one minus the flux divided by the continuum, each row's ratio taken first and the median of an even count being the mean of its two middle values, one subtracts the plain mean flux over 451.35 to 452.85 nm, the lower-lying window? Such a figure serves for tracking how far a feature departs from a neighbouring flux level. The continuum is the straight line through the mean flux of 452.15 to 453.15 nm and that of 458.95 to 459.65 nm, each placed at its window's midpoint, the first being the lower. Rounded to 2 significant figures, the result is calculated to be -6.7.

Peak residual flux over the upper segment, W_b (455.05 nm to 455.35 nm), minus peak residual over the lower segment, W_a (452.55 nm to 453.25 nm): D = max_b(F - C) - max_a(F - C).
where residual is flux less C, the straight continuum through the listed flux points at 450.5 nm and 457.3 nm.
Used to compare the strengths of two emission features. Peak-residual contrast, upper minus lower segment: 2.2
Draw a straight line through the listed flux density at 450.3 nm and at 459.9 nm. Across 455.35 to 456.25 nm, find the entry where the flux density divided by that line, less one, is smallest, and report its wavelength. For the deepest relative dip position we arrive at 456.1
